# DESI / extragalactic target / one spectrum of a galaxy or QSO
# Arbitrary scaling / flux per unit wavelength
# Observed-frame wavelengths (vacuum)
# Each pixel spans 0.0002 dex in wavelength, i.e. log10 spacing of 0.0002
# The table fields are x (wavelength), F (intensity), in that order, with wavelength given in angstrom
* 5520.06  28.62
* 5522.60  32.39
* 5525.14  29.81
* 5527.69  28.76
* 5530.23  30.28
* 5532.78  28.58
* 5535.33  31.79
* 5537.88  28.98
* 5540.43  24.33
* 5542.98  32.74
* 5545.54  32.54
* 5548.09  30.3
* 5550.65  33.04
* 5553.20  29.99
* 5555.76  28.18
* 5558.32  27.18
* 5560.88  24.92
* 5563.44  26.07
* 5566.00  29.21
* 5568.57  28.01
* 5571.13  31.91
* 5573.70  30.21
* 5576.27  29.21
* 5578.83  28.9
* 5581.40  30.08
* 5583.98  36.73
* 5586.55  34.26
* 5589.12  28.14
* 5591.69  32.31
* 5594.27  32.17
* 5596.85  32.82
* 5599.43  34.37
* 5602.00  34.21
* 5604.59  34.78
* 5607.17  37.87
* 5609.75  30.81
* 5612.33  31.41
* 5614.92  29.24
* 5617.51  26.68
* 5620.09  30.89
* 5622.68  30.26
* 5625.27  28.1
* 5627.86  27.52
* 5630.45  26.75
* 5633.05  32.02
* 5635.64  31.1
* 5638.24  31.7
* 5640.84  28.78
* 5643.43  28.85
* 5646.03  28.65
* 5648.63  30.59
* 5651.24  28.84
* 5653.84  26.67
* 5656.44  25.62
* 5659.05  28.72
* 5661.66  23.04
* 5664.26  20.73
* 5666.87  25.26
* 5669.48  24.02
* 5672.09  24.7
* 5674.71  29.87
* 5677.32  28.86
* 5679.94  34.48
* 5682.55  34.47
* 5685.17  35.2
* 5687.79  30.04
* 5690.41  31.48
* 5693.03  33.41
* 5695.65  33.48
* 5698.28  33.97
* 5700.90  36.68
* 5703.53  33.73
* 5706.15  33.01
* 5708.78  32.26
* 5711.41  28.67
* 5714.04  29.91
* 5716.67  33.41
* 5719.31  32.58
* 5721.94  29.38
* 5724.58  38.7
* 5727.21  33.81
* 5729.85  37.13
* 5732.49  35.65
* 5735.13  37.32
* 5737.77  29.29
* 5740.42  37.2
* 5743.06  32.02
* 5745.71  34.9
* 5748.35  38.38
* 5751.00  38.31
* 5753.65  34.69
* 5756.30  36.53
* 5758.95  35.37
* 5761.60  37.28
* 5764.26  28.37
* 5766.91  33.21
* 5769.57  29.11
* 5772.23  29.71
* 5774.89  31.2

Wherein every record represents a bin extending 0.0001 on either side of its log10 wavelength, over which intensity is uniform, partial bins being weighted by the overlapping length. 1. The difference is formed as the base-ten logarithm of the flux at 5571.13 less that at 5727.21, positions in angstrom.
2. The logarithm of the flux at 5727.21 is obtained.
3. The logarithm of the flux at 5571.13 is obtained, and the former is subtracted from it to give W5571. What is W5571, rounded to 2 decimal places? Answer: -0.03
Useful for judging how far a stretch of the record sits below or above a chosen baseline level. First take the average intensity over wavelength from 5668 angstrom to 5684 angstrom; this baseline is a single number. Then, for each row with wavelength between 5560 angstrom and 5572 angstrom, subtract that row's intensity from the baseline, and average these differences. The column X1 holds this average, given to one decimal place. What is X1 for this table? 1.4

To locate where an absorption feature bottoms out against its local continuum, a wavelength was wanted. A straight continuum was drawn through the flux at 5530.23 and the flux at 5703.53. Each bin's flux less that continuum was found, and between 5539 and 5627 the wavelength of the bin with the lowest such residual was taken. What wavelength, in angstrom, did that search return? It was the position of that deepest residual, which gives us 5540.43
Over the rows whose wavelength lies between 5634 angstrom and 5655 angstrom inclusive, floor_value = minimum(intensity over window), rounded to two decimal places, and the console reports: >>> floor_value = 26.67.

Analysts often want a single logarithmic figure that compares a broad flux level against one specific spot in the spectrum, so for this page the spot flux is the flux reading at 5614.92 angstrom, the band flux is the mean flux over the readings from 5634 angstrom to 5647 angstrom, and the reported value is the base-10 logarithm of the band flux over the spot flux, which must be 0.01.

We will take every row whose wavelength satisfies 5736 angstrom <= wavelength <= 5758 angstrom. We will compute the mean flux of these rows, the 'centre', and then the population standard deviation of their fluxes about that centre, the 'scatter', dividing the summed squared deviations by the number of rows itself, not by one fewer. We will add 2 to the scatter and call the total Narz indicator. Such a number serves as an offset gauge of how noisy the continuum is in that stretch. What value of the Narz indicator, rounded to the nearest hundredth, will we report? 4.98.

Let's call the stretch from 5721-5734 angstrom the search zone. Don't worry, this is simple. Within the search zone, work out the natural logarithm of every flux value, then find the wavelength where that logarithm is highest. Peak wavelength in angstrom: 5724.58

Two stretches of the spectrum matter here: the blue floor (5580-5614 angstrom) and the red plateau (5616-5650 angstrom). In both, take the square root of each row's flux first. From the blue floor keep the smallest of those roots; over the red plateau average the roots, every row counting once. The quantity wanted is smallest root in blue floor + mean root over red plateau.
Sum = 10.7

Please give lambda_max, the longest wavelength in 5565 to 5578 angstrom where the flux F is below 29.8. 5576.27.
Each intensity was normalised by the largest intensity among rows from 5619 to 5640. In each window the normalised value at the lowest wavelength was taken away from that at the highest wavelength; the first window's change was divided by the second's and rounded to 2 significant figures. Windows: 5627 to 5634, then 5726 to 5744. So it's -2.5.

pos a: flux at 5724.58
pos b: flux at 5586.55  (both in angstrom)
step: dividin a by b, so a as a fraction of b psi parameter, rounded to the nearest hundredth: 1.13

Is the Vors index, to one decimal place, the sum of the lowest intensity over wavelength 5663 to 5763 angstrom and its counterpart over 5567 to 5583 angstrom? 48.7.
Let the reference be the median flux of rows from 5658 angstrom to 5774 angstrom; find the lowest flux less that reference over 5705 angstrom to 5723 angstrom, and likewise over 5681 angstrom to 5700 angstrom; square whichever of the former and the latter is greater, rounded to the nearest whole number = 11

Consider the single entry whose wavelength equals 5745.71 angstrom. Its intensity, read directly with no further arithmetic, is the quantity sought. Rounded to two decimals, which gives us 34.90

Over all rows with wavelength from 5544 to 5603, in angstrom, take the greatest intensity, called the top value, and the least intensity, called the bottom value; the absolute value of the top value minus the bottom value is 12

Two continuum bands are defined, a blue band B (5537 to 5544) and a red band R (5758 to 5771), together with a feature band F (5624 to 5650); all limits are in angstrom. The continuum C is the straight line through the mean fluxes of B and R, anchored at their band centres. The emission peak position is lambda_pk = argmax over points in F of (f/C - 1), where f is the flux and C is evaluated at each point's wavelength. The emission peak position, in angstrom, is 5633.05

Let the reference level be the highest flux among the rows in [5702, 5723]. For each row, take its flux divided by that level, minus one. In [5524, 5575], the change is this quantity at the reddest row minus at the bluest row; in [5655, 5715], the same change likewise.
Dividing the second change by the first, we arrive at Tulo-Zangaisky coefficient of 10.7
